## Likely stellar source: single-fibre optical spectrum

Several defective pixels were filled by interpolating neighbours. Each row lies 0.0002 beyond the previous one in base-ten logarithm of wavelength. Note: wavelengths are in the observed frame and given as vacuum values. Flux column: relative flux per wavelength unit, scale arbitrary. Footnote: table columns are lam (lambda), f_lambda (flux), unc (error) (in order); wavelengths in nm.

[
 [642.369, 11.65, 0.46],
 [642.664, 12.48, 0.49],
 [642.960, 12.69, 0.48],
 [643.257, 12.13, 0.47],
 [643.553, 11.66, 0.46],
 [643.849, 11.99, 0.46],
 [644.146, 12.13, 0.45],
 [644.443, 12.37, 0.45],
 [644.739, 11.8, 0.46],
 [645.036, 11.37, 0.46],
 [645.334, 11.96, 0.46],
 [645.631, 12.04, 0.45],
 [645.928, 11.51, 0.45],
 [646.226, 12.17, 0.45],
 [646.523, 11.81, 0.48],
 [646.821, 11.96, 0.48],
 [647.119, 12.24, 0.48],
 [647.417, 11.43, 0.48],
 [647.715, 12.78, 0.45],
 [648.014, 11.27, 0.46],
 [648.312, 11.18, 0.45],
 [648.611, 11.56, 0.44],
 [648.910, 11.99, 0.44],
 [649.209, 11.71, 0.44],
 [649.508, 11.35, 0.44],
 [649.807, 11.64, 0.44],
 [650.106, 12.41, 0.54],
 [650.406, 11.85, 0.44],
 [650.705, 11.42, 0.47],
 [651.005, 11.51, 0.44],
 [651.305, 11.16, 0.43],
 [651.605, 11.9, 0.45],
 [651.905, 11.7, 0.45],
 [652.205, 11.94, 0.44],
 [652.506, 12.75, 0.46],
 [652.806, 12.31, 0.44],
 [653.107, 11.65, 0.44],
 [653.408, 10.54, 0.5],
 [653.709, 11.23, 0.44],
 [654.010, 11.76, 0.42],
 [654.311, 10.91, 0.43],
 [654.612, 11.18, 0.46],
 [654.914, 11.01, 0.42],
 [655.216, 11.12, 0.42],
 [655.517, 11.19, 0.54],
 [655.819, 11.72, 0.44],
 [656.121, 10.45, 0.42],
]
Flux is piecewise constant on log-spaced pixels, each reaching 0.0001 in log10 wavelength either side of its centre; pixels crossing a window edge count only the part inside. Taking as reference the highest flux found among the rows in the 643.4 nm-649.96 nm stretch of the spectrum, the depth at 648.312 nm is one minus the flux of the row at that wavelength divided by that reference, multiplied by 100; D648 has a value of 12.5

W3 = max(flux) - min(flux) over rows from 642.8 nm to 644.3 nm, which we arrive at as 1.0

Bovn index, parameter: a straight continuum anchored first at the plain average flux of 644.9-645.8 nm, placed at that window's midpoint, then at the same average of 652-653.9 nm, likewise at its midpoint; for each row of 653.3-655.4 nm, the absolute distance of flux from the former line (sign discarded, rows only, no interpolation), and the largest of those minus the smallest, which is 1.2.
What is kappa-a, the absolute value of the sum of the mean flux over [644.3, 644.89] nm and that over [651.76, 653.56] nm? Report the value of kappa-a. 23.9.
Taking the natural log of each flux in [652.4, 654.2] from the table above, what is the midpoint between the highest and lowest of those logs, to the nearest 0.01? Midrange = 2.45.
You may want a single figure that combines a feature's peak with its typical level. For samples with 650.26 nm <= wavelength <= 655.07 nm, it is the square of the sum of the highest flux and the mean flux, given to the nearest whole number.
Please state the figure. 591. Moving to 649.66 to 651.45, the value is 580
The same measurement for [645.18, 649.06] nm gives 606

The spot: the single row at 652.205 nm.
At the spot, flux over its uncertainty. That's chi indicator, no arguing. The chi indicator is 27.1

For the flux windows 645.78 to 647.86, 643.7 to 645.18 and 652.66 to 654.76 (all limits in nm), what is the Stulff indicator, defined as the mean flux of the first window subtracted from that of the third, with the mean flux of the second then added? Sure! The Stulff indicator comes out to 11.3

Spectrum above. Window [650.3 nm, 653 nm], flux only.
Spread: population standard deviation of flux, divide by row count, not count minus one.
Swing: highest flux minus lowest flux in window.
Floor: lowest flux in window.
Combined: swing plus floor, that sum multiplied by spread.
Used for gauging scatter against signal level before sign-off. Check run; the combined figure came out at 5.7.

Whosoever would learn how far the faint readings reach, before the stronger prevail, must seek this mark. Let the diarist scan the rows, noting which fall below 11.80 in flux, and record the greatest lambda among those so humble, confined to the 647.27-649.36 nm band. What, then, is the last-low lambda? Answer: 649.209 nm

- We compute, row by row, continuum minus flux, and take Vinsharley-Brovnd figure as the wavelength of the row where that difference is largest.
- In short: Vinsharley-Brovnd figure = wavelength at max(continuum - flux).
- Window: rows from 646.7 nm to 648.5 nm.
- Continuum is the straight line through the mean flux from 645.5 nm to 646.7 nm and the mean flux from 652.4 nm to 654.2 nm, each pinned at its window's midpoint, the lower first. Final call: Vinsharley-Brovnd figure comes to 648.312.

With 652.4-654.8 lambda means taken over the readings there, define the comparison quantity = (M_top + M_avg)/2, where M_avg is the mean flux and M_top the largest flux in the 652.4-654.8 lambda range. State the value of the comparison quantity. 12.1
